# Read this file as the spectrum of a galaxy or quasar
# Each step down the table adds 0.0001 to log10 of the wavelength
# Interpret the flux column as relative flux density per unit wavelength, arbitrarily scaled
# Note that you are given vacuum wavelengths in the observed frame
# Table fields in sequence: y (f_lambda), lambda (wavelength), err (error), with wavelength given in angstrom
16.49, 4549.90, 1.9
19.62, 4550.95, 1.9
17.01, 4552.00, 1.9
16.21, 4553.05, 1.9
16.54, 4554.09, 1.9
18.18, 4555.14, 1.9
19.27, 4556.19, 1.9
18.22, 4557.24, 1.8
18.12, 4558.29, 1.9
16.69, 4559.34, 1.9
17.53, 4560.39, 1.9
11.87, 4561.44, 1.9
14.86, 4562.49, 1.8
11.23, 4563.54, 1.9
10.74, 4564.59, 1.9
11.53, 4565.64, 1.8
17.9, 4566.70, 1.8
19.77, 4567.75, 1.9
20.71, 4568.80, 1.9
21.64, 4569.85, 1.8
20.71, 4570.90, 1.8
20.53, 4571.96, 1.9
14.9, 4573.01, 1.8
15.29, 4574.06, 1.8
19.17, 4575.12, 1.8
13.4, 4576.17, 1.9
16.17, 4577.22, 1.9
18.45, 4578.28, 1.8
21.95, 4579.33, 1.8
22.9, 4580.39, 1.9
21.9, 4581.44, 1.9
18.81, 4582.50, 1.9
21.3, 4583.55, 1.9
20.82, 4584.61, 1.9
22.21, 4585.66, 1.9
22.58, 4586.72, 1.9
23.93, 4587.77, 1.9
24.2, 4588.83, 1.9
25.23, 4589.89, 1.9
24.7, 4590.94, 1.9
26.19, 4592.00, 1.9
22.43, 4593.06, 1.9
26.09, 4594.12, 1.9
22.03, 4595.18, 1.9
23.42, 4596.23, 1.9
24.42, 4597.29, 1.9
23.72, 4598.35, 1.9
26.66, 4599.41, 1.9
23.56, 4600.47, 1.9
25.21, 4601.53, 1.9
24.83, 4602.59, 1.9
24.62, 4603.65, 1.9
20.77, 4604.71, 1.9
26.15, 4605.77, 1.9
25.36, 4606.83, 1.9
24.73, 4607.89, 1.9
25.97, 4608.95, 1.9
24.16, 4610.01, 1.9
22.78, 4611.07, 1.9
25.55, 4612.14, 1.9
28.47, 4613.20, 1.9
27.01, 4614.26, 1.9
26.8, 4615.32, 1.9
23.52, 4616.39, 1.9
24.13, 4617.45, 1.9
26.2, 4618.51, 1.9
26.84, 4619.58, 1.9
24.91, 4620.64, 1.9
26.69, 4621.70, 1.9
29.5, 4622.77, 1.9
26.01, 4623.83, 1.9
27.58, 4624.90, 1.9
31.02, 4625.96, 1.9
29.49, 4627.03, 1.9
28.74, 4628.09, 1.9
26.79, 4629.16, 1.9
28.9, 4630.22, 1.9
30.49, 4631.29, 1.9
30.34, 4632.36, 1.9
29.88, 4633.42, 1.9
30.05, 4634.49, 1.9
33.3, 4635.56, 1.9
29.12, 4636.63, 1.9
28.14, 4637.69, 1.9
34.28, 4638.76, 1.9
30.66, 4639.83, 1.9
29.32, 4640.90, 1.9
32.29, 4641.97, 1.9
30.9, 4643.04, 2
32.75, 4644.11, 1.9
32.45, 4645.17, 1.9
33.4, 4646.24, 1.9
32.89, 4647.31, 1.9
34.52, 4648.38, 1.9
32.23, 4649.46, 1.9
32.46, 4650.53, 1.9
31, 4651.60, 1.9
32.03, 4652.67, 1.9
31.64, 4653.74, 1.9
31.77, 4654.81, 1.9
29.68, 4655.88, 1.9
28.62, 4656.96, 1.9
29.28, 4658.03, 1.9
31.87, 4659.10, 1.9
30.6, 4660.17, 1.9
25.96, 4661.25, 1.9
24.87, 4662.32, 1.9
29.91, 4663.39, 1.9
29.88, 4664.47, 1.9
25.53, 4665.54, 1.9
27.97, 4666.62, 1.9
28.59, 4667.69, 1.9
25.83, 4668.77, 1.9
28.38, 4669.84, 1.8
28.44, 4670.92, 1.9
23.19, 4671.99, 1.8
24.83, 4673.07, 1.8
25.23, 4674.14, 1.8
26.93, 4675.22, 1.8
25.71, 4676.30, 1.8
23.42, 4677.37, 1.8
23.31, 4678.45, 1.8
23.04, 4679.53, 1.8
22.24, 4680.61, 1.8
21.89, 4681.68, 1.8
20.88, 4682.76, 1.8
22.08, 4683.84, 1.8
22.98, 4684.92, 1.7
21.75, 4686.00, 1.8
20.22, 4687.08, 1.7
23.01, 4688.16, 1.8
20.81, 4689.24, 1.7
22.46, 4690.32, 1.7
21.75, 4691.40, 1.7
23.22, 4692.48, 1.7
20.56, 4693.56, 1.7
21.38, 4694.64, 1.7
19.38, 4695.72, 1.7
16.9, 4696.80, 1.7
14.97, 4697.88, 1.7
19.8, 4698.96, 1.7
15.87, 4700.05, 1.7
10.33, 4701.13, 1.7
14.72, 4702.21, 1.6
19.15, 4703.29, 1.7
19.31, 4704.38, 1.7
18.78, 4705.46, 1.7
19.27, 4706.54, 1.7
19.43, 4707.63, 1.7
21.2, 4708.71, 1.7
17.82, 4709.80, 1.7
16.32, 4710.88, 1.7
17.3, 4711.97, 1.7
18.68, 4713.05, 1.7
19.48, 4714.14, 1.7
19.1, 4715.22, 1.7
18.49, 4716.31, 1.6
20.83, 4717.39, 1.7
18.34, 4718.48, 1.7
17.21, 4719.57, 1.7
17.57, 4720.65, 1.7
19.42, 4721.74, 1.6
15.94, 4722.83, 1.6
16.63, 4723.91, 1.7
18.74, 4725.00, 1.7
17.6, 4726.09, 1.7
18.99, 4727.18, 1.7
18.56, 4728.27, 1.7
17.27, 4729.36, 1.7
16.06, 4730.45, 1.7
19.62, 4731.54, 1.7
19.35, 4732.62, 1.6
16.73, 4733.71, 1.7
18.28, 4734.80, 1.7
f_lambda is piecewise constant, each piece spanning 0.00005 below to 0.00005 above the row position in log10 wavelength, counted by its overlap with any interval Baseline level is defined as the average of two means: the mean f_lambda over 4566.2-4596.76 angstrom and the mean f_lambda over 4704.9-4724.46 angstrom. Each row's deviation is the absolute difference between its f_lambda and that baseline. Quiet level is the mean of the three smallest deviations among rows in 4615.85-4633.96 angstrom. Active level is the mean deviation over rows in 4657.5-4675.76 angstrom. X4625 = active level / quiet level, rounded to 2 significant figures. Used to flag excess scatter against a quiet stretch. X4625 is 1.7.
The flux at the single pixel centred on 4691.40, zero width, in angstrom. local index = 21.75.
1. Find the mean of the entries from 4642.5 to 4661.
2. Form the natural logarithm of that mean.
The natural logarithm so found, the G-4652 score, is 3.45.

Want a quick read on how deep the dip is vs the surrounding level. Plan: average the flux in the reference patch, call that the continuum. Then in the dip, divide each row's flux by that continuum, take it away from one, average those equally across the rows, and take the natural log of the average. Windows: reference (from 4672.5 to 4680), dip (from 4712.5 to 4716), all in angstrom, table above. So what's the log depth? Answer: -1.5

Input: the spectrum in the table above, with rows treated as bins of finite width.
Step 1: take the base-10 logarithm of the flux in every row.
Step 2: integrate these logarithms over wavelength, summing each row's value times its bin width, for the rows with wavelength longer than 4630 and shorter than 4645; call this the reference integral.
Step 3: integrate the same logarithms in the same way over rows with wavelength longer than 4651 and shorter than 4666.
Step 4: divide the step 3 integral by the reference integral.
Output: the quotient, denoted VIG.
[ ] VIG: 0.99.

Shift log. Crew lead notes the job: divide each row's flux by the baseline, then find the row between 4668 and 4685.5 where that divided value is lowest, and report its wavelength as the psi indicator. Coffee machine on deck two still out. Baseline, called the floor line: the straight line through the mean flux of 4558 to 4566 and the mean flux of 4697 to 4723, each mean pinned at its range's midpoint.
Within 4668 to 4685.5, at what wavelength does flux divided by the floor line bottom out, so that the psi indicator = 4682.76 angstrom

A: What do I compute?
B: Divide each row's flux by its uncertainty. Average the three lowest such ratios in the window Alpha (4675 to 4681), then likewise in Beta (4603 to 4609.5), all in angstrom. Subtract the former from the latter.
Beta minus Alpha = 0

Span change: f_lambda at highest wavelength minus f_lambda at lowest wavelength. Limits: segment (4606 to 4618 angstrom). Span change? -1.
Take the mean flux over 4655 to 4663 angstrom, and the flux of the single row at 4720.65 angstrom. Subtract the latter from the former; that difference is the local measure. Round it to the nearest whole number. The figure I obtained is 11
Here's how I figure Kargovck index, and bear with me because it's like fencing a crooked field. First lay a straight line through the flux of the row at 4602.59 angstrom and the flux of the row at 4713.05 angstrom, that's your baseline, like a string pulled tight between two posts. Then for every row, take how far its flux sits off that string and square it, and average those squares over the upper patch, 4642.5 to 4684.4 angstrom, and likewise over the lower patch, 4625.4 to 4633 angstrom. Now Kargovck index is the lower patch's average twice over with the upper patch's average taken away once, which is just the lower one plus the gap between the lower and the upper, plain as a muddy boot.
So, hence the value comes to 22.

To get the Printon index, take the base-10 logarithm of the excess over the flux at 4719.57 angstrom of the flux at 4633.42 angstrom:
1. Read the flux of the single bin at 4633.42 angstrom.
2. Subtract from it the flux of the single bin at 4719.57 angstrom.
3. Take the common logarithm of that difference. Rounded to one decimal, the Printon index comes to 1.1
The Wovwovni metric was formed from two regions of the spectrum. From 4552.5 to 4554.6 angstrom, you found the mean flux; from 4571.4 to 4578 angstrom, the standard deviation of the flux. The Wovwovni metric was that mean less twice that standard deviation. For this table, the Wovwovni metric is 11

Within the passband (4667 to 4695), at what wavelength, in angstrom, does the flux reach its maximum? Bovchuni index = 4667.69 angstrom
